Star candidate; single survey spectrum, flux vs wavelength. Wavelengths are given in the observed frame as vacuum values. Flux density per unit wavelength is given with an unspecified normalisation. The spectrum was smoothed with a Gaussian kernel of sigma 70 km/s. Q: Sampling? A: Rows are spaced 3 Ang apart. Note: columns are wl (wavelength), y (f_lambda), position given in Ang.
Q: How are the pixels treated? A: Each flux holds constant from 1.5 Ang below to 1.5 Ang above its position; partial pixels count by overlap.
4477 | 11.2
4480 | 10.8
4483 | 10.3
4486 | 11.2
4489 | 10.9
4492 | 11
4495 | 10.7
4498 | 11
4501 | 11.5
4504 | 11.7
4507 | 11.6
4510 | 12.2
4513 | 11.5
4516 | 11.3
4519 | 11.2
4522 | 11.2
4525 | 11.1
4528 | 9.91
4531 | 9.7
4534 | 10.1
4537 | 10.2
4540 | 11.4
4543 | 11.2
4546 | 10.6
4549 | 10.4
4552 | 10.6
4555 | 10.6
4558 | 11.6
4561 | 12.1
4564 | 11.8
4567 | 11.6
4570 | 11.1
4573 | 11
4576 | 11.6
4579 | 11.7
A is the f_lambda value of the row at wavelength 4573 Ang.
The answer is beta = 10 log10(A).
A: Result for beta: 10.4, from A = 11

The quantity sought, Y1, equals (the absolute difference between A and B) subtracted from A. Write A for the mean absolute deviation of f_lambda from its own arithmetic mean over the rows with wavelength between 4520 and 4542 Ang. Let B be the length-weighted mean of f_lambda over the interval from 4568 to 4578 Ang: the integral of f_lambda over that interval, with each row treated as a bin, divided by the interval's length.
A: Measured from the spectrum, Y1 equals -10.0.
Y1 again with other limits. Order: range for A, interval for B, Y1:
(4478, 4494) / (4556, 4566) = -11.3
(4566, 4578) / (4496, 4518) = -11.0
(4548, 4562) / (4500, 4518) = -10.4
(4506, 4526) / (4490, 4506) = -10.6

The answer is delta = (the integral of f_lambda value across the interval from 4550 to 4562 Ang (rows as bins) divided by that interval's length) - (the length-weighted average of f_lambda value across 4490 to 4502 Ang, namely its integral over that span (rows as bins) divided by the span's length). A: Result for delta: 0.1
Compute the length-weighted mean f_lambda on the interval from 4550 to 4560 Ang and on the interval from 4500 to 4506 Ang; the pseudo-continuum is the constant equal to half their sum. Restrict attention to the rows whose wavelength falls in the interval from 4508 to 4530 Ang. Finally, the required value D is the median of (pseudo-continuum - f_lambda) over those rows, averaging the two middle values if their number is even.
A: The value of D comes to 0.1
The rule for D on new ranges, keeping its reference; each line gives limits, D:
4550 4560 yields 0.7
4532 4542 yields 1.1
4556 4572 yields -0.3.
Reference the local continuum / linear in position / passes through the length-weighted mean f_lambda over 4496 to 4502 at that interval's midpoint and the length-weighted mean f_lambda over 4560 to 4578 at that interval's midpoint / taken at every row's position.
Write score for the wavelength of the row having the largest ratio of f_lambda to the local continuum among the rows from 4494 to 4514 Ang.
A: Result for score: 4510 Ang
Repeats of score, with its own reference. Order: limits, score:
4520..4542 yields 4540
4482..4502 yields 4501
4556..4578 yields 4561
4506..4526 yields 4510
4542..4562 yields 4561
